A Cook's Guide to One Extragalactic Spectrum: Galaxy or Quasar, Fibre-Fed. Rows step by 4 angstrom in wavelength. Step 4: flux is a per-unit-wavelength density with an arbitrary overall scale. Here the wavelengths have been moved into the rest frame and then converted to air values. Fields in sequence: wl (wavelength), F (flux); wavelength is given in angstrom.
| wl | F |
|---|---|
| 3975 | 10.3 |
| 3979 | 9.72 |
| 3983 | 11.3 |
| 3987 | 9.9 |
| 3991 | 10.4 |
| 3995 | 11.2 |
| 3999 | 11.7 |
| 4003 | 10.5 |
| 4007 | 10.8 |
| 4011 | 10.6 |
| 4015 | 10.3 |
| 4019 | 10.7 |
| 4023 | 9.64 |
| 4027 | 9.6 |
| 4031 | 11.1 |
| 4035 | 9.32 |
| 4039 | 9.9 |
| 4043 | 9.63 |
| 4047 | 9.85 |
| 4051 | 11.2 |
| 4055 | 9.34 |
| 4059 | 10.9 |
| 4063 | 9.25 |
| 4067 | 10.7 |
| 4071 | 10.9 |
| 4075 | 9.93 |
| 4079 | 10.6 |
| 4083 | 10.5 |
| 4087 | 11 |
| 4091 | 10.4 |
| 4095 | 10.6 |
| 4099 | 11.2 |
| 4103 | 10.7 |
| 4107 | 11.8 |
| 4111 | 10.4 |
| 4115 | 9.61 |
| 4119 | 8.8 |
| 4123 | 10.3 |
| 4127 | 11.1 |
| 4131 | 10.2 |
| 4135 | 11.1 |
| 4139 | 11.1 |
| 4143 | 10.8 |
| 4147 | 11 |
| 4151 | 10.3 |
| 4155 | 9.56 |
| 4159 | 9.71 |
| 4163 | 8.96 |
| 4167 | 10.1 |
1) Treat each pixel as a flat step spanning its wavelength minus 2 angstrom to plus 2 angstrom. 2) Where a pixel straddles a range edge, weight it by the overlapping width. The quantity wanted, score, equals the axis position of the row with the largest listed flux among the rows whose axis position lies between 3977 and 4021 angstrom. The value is 3999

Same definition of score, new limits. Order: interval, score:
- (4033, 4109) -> 4107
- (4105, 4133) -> 4107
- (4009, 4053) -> 4051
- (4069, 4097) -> 4087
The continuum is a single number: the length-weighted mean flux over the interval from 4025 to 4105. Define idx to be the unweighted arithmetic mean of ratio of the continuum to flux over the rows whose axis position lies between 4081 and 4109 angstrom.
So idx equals 0.95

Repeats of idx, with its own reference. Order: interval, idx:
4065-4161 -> 0.99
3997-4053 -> 1.00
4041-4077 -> 1.02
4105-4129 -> 1.01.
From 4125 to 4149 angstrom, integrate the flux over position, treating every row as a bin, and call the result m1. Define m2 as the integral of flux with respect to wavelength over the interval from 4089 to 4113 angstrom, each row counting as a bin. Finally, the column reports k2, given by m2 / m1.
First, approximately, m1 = 261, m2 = 260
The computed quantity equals 1.00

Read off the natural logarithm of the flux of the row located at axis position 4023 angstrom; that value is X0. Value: 2.27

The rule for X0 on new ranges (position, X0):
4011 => 2.36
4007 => 2.38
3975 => 2.33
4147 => 2.40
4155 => 2.26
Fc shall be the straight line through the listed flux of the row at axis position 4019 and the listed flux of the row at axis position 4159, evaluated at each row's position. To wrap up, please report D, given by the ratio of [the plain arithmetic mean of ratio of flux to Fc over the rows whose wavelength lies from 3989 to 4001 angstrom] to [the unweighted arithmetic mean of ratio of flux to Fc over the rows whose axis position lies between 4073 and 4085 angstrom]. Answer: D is 1.01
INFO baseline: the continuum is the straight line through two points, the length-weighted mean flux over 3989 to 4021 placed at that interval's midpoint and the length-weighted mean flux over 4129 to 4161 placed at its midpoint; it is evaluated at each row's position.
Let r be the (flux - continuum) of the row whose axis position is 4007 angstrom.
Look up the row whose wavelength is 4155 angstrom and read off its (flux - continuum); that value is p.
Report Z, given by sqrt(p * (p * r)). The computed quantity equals 0.15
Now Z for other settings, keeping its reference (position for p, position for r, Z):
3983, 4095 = 0.07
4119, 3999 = 1.65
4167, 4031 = 0.20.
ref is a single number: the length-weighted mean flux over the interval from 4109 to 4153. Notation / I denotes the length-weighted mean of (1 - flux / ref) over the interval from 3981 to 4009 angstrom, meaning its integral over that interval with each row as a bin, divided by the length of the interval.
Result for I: -0.04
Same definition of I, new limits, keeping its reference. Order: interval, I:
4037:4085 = 0.02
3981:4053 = 0.00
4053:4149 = -0.01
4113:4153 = 0.00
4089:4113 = -0.04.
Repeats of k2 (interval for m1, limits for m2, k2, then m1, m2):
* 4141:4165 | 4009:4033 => 1.03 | 241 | 248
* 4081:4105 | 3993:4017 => 1.01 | 258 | 260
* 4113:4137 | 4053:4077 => 1.00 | 244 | 244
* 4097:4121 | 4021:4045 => 0.95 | 250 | 237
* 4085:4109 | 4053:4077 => 0.93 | 263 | 244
